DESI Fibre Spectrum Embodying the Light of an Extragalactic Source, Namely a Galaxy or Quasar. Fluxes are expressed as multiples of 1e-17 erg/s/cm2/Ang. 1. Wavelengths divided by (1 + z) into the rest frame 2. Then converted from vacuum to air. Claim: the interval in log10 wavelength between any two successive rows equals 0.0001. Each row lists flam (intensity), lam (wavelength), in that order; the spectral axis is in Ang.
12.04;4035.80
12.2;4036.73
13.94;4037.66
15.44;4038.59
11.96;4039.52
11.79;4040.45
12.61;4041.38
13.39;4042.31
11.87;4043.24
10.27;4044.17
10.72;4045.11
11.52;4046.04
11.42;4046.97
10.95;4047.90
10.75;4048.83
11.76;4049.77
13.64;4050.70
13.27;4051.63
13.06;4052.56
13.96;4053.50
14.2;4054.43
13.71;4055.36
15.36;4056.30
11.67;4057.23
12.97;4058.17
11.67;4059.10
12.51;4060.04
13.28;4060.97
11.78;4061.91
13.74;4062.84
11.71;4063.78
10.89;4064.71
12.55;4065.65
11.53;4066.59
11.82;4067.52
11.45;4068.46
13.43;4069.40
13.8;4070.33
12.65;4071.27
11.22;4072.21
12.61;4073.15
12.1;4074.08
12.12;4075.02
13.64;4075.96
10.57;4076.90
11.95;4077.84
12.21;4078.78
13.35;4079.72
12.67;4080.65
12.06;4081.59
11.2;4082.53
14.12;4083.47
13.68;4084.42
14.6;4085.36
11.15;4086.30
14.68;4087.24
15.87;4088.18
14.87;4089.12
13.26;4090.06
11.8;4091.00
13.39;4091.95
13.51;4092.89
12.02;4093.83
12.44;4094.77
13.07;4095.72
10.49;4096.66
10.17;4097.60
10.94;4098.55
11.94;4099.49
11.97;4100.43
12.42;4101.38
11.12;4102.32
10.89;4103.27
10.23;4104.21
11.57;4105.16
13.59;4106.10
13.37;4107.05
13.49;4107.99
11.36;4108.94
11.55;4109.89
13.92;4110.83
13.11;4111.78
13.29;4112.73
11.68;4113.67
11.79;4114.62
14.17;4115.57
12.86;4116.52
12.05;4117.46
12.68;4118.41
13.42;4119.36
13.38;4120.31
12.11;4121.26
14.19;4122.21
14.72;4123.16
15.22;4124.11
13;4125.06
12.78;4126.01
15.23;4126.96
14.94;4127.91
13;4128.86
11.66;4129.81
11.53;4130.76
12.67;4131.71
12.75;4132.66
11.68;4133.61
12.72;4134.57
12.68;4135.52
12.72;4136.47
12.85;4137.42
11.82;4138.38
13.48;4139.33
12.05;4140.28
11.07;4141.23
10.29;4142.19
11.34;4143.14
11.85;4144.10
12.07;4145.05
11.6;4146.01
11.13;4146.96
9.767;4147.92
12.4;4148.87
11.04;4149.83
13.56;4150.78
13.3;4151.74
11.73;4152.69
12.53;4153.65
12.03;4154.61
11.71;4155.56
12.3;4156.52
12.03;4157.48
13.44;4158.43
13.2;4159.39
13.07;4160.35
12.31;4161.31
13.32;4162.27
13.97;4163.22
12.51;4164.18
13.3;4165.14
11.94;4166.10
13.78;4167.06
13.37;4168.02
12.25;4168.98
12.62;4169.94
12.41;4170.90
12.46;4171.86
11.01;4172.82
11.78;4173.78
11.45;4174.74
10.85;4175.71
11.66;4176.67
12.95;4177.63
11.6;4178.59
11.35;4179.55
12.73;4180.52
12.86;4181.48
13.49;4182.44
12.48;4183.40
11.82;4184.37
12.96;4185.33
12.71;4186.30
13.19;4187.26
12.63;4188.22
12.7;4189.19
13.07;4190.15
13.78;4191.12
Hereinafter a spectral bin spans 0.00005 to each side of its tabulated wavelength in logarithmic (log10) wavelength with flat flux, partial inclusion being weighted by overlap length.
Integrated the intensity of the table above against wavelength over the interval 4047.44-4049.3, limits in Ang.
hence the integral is 20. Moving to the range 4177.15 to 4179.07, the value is 24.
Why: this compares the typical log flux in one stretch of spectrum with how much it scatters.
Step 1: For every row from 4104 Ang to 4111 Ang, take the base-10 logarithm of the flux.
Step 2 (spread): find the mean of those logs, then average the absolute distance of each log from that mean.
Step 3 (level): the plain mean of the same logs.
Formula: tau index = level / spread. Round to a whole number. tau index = 26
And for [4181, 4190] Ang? 100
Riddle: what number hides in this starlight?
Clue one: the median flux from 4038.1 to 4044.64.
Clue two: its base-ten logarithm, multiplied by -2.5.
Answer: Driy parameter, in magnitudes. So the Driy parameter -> -2.69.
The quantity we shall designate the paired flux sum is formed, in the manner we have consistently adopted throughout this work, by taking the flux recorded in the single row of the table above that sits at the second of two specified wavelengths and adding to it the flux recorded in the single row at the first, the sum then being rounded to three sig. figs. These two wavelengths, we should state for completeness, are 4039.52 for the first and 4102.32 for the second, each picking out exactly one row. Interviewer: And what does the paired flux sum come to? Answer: 23.1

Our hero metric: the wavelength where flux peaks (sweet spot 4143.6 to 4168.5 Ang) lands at 4163.22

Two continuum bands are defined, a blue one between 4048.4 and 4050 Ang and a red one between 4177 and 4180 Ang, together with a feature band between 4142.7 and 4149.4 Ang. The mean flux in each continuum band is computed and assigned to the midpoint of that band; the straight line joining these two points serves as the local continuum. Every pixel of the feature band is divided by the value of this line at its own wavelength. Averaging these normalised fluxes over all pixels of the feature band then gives 0.97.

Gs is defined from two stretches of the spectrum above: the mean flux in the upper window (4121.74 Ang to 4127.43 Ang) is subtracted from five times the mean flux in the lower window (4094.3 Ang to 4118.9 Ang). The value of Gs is 46.6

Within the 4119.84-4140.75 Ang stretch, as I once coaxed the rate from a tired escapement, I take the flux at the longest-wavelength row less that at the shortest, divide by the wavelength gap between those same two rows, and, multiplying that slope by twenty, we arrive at -1.3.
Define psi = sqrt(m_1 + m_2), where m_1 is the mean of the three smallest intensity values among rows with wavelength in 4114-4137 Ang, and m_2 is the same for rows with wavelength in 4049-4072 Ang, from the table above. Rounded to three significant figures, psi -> 4.79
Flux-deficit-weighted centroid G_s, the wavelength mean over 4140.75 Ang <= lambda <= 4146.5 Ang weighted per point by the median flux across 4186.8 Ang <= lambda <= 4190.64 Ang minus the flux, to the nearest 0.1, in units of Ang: 4143.2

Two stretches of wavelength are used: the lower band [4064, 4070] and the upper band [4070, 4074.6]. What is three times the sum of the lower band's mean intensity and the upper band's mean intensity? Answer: 73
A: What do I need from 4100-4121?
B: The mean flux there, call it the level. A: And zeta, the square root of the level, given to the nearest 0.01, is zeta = 3.53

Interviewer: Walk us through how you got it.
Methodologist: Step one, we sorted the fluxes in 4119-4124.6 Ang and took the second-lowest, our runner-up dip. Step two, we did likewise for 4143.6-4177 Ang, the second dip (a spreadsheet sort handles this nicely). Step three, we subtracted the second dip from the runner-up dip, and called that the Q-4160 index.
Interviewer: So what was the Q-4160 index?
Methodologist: 2.5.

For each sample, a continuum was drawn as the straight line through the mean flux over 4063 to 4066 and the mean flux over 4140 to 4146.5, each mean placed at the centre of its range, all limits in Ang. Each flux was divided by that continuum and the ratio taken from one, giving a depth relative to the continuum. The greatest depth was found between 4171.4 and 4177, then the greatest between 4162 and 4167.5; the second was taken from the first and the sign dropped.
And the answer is 0.09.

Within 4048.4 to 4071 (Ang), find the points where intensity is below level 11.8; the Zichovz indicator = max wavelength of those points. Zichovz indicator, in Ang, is 4068.46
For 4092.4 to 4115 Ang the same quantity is 4114.62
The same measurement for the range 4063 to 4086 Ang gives 4082.53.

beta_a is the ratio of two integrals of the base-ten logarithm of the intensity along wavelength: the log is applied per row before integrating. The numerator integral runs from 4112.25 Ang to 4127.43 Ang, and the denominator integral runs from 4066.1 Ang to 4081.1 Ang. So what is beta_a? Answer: 1.041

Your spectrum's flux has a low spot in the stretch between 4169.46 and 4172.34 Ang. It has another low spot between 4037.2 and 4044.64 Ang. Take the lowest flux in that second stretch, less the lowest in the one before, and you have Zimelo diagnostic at -2.1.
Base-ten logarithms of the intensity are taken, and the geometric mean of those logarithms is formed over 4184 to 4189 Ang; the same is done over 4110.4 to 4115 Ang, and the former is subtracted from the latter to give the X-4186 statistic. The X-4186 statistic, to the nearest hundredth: 0.00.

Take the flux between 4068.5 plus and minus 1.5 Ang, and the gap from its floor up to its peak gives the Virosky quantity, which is 1.98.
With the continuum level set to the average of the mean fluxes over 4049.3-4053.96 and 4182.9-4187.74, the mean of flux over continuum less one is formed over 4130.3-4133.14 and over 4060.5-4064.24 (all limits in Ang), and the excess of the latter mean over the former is 0.02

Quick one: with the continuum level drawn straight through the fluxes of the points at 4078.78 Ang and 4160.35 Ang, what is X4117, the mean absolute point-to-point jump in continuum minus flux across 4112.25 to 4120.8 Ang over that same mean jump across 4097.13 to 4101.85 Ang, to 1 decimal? 1.7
